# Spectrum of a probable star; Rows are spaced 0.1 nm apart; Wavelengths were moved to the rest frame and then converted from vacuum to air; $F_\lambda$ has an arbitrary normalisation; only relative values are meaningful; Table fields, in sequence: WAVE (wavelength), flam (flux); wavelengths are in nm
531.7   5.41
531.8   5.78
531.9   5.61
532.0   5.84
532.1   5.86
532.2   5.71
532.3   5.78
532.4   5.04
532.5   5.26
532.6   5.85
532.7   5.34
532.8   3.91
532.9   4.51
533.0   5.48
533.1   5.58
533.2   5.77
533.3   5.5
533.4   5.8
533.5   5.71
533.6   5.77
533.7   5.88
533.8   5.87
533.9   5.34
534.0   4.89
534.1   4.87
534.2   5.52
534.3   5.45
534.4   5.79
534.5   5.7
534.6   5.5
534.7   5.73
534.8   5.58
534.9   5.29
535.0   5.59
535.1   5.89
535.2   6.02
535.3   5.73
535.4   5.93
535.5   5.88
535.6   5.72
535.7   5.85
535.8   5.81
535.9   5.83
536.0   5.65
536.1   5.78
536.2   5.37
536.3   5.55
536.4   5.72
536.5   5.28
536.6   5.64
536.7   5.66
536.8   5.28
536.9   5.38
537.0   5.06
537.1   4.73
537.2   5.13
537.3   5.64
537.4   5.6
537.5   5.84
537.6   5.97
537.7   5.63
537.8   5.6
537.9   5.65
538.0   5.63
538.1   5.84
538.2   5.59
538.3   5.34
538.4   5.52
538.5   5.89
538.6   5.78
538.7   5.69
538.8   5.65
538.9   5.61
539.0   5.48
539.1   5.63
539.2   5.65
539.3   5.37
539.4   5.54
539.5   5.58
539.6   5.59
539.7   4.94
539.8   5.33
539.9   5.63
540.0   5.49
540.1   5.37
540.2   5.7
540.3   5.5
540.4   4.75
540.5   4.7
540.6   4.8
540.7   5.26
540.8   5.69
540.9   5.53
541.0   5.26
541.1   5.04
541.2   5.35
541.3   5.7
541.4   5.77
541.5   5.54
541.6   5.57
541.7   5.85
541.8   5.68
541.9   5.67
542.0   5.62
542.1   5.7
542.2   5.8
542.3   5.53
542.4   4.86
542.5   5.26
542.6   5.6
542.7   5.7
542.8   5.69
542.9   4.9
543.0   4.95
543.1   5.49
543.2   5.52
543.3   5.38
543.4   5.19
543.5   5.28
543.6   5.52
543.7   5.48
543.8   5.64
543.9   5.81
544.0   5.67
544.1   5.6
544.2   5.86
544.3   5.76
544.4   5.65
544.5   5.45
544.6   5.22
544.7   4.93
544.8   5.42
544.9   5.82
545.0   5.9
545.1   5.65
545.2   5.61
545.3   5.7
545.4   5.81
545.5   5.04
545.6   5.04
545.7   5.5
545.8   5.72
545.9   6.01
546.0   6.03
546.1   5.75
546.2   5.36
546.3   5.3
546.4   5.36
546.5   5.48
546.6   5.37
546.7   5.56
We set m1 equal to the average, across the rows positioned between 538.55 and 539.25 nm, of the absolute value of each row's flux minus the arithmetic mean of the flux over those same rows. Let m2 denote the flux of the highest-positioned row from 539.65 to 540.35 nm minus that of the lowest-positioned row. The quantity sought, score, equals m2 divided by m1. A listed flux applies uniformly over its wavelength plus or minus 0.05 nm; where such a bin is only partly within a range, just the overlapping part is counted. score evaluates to 10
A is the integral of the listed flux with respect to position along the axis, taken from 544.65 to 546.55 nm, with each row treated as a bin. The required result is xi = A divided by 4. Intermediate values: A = 10.5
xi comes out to 2.64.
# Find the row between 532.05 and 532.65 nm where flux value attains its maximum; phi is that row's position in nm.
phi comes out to 532.1 nm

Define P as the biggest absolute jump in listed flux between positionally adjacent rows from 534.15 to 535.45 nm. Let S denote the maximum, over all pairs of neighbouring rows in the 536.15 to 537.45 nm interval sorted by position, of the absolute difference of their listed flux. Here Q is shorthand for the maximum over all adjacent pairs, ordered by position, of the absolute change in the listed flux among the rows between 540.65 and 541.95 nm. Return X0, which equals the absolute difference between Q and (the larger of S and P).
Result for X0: 0.1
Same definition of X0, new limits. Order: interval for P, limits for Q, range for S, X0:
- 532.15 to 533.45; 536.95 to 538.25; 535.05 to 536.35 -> 0.9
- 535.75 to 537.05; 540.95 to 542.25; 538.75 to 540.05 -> 0.3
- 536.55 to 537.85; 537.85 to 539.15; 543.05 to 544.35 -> 0.1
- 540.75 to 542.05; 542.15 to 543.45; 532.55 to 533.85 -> 0.6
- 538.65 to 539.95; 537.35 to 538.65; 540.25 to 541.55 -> 0.4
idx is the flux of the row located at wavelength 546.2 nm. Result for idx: 5.36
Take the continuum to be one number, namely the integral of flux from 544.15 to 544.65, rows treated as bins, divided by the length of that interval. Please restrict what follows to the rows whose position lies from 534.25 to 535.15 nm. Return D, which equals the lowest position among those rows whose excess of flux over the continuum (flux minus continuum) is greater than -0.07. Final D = 534.4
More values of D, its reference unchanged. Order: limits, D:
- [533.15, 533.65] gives 533.2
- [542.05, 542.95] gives 542.1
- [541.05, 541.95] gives 541.3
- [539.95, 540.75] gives 540.2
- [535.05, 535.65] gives 535.1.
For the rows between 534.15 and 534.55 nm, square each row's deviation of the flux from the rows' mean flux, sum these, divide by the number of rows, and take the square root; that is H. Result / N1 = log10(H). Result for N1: -0.87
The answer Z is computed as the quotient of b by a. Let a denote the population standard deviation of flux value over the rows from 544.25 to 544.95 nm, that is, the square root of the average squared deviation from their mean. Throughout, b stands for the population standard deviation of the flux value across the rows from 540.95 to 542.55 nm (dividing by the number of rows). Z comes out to 0.9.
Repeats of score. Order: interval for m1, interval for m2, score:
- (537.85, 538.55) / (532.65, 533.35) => 1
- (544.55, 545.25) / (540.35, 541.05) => 2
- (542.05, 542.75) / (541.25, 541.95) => 0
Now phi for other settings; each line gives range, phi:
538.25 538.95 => 538.5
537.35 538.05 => 537.6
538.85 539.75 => 539.2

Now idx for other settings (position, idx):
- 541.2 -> 5.35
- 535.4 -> 5.93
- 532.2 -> 5.71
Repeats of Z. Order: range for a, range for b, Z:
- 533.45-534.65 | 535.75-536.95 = 0.6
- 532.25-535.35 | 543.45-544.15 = 0.4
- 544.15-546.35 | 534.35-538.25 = 0.9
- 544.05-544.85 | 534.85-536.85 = 0.8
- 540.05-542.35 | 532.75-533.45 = 2.0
